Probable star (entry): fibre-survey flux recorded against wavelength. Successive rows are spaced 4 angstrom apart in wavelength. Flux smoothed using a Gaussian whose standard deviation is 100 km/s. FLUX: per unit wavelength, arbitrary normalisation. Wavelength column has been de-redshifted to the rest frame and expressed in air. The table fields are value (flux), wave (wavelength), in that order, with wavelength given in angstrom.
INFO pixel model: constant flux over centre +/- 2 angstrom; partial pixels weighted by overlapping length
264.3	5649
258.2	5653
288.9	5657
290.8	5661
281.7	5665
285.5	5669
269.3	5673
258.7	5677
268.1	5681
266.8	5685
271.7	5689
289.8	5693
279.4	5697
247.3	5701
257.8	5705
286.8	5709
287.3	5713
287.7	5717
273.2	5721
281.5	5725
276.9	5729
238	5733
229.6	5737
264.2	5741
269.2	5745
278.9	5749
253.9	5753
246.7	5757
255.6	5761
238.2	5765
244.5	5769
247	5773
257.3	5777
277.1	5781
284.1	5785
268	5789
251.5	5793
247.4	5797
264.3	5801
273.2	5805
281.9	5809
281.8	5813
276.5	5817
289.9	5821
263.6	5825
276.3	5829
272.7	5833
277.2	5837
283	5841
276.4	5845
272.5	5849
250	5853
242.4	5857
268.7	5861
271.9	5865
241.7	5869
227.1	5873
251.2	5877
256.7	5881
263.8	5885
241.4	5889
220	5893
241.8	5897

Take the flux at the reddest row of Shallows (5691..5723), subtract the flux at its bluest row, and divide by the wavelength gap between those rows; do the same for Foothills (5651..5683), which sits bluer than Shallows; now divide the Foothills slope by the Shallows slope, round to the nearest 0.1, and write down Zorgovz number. -0.6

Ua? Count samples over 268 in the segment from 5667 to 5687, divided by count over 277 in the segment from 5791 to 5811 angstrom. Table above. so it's 3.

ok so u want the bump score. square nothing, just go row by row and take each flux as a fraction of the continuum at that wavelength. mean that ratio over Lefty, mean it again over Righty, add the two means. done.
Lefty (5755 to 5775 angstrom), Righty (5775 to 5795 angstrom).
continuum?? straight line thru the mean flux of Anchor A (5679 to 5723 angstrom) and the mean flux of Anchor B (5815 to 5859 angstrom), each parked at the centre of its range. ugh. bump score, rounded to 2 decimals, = 1.89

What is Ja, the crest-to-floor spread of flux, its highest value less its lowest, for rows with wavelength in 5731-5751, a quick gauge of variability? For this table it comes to 49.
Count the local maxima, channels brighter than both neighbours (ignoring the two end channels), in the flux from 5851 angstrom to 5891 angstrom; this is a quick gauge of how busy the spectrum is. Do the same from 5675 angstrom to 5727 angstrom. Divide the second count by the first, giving 1.5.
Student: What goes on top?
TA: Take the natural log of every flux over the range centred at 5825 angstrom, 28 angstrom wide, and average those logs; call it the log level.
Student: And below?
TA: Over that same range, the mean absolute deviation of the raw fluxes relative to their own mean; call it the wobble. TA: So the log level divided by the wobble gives 1.07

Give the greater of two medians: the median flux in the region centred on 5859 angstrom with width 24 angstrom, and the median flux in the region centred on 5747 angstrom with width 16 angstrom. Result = 267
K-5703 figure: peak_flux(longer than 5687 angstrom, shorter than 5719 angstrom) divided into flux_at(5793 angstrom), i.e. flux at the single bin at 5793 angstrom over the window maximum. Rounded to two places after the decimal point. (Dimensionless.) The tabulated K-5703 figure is 0.87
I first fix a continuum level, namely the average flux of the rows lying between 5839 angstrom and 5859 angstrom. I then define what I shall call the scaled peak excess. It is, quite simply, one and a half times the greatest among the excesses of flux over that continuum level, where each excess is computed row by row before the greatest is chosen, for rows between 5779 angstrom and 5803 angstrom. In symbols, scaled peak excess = 29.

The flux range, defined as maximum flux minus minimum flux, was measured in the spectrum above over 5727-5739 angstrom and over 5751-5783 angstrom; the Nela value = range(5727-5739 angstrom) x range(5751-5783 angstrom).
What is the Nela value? 1840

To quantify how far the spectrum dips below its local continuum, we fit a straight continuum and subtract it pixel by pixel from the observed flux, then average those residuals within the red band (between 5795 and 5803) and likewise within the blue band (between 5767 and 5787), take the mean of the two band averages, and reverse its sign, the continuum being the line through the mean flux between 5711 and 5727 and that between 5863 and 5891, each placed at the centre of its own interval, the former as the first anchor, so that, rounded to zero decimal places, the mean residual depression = 10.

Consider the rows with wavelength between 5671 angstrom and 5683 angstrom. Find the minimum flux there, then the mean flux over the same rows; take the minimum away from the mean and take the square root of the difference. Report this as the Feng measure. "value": 2.58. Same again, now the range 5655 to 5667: 2.33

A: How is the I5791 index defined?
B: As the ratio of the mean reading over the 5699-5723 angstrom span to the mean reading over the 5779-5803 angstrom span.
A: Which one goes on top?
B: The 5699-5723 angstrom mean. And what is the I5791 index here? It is 1.03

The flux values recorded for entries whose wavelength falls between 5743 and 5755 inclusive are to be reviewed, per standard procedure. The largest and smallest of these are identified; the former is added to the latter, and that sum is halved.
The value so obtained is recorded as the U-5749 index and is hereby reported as 266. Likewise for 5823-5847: 273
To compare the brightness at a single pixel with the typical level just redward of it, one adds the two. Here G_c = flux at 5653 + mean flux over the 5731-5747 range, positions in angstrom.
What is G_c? 508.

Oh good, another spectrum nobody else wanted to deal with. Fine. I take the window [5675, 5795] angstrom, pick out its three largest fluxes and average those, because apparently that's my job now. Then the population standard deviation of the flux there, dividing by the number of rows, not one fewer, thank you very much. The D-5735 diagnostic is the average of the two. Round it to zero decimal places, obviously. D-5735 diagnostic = 152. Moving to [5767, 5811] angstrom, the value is 147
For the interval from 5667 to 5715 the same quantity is 151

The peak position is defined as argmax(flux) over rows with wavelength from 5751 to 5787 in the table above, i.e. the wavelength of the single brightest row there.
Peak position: 5785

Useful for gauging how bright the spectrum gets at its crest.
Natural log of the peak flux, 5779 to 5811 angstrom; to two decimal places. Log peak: 5.65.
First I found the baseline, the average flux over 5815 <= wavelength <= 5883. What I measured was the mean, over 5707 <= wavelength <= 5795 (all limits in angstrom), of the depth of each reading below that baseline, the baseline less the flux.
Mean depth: 1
